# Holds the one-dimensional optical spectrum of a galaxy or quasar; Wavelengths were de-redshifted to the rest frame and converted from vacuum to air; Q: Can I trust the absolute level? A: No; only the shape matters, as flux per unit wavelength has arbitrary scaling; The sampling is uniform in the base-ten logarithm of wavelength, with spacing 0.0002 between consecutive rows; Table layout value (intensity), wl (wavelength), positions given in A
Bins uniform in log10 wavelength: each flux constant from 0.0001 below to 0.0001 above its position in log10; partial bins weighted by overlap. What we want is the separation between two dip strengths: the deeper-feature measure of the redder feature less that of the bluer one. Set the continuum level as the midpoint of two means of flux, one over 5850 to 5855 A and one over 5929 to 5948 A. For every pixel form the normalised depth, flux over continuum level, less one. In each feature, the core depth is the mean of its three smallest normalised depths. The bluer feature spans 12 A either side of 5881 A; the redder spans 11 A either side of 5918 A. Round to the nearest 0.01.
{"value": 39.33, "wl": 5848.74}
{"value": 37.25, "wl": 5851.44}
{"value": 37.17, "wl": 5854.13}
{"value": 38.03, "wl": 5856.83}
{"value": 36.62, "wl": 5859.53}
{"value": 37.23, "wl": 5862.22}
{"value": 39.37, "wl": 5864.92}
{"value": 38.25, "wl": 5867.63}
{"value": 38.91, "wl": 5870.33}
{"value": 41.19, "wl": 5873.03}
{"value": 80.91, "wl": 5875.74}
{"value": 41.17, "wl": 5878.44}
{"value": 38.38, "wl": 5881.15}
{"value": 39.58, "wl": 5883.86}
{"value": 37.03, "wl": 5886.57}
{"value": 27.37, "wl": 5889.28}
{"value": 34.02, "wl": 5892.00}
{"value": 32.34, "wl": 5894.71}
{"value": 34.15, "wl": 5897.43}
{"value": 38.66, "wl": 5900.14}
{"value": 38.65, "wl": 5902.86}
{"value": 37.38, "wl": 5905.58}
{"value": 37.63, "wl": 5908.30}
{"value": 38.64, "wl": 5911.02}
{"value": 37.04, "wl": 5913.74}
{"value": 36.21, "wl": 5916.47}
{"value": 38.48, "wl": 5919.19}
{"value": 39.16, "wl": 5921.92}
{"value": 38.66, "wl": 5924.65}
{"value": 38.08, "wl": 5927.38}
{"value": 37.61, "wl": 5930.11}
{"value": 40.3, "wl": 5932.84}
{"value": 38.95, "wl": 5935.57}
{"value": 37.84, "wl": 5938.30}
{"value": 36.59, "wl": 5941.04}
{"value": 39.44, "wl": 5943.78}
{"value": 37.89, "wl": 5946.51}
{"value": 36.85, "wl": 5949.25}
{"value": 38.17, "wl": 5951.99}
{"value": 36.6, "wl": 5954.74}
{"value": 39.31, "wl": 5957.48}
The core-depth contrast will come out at 0.11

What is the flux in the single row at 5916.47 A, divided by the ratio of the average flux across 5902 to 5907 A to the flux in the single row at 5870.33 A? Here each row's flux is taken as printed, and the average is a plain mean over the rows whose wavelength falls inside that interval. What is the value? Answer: 37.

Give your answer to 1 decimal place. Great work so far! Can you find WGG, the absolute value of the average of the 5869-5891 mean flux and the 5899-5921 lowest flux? 39.6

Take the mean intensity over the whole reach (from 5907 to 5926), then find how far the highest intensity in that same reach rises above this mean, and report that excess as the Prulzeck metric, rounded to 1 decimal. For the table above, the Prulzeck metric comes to 1.2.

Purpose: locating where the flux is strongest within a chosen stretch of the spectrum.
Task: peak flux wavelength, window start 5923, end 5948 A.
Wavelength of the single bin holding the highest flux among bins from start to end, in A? 5932.84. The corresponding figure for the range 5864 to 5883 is 5875.74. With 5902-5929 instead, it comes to 5921.92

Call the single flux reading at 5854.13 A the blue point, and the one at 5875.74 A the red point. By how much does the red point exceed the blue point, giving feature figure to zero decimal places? 44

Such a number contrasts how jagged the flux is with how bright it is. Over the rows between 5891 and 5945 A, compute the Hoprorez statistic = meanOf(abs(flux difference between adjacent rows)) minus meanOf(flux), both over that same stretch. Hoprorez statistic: -36.1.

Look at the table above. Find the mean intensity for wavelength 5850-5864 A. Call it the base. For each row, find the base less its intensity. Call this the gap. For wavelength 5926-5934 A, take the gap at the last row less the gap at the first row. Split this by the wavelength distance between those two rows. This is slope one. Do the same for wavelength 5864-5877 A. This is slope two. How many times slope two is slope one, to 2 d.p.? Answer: 0.11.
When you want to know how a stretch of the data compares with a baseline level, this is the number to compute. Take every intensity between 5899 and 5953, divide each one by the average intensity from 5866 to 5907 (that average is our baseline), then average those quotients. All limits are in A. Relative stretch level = 0.96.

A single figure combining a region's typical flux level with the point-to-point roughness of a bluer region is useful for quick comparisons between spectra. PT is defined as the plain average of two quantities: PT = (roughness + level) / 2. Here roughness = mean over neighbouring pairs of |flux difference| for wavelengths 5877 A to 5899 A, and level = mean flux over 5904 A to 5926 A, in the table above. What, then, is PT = 21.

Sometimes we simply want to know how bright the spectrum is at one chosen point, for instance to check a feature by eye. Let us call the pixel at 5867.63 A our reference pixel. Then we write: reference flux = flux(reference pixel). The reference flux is 38.25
